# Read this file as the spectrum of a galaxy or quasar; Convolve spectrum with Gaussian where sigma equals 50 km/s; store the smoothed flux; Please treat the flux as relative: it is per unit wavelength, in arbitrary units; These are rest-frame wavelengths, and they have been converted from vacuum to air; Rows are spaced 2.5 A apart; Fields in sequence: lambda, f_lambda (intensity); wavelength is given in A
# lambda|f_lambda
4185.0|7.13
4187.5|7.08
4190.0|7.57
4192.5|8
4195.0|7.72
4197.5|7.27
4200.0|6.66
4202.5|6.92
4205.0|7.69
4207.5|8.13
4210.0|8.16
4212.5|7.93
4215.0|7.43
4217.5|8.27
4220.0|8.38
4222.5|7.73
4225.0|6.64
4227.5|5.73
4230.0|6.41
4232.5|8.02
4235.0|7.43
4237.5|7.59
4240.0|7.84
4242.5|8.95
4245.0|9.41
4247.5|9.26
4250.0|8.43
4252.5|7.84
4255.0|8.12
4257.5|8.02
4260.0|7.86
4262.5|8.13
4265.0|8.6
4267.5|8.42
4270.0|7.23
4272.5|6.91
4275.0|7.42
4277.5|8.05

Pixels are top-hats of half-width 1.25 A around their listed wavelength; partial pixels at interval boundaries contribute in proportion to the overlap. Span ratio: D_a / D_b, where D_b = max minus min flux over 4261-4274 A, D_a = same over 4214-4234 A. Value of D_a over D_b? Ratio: 1.6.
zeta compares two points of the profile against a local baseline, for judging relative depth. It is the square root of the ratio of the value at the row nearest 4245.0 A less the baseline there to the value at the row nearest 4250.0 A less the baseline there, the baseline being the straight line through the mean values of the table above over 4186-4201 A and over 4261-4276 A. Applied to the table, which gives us 1.5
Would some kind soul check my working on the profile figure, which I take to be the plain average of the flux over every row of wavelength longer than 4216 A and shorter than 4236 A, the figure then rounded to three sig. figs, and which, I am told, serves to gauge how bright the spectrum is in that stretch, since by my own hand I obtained 7.33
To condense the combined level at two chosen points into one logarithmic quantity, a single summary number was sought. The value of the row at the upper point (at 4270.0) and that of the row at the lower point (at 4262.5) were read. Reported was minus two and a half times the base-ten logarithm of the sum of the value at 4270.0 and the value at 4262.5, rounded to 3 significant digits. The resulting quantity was -2.97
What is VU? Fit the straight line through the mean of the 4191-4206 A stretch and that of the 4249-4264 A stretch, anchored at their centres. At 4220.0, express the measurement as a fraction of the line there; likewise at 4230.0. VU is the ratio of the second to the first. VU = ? 0.75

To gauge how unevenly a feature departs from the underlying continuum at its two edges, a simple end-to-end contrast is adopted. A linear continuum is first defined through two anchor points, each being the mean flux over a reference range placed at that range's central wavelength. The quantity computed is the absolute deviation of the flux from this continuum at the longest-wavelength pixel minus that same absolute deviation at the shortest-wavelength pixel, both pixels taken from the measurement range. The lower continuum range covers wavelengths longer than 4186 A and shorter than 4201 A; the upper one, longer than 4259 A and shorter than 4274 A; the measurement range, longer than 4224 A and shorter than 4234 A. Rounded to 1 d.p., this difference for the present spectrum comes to -0.6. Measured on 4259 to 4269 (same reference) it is 0.5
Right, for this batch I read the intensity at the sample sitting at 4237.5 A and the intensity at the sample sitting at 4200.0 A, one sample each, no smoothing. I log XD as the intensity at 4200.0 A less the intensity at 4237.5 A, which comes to -0.9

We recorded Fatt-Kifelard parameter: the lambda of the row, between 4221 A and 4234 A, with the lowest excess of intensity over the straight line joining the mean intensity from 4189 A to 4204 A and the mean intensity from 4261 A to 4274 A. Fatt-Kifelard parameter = 4227.5 A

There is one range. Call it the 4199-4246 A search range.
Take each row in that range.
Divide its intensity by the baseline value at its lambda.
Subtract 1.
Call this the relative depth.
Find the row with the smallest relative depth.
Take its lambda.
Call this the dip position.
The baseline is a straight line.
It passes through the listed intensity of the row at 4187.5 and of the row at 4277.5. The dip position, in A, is 4227.5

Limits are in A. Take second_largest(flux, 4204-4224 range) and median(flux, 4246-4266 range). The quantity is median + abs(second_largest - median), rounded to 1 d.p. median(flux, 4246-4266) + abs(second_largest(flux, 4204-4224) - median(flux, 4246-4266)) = 8.3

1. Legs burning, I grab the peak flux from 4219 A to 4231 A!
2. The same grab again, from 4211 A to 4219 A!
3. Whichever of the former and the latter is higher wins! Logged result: 8.38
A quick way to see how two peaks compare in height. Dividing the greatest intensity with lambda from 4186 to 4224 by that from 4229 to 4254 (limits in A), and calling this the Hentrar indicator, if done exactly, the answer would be 0.89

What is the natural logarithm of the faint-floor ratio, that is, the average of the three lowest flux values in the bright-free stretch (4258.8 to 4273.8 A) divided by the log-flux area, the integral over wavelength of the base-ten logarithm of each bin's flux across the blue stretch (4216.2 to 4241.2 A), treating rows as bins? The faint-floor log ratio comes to -1.1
